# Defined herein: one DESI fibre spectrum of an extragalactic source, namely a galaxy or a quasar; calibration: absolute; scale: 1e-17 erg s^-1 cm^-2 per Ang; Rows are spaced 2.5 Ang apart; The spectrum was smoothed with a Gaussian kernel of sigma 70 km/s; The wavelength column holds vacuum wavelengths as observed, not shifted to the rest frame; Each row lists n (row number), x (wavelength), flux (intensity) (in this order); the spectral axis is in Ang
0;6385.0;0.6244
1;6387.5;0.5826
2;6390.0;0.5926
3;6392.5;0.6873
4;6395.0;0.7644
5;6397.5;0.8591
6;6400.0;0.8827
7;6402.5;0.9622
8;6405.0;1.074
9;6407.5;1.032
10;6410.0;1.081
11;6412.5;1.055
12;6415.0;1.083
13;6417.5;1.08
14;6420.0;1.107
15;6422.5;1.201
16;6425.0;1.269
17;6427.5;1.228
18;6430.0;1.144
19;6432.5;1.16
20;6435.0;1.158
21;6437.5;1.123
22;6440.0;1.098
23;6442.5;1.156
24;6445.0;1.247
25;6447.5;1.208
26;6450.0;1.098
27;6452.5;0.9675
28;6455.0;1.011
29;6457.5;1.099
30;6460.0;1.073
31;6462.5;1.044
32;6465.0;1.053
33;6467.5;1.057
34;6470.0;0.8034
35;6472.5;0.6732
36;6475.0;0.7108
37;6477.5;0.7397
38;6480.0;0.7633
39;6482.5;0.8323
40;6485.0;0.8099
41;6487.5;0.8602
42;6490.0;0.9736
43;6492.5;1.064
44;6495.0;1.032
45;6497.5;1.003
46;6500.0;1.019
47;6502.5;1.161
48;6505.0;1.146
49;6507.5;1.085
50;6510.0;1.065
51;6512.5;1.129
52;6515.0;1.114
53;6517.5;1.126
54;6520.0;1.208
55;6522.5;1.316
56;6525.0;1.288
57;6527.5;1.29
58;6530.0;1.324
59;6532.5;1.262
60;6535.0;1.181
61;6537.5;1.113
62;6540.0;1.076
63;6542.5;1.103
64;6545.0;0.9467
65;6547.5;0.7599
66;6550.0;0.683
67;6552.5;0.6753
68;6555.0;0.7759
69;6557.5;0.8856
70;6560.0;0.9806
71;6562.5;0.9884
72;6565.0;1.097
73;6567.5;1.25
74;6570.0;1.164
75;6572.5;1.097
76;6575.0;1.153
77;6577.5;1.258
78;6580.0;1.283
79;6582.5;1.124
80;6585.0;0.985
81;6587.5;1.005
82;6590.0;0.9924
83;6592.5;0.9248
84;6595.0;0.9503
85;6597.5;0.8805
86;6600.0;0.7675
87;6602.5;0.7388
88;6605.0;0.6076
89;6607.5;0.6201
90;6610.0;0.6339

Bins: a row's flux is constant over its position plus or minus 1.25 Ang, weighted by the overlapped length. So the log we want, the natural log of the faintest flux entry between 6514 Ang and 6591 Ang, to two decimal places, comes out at -0.39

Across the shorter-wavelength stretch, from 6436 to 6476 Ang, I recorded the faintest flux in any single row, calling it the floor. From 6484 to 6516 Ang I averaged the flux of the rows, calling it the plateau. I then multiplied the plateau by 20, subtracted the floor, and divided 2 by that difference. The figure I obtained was 0.100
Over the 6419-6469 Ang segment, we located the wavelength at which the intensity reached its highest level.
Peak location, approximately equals 6425.0 Ang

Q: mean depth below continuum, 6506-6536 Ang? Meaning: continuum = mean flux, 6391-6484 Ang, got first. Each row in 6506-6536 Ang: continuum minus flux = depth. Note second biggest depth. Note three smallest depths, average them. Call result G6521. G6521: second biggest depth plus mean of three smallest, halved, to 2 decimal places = -0.18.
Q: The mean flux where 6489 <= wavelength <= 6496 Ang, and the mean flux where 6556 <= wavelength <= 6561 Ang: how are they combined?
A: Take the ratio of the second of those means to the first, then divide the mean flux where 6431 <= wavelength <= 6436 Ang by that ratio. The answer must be 1.3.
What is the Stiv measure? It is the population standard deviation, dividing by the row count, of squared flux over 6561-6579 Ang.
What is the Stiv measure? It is 0.20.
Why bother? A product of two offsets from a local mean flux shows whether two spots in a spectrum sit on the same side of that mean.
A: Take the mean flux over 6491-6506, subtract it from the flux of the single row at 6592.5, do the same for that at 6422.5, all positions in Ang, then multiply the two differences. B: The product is -0.019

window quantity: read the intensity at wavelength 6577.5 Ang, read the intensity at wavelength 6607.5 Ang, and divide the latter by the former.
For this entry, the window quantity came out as 0.5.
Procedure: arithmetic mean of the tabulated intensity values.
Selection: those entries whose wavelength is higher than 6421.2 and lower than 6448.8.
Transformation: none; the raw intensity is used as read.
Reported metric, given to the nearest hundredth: 1.18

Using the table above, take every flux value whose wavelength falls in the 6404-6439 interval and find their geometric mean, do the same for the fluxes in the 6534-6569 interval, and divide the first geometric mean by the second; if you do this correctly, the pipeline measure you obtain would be 1.19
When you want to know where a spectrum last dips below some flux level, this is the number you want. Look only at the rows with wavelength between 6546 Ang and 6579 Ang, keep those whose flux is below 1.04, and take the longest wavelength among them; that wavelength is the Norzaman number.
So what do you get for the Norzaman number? 6562.5 Ang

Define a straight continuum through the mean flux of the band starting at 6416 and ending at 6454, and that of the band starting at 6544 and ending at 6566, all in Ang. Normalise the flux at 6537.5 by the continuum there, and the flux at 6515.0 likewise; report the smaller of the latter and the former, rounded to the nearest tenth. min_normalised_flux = 1.2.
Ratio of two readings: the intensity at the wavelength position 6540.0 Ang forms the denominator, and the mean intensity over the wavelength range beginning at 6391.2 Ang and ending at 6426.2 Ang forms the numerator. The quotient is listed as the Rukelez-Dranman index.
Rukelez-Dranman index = 0.94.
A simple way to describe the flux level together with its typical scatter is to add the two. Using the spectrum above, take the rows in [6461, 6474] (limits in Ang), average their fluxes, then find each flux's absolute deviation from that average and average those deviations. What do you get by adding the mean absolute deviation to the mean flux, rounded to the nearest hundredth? 1.08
